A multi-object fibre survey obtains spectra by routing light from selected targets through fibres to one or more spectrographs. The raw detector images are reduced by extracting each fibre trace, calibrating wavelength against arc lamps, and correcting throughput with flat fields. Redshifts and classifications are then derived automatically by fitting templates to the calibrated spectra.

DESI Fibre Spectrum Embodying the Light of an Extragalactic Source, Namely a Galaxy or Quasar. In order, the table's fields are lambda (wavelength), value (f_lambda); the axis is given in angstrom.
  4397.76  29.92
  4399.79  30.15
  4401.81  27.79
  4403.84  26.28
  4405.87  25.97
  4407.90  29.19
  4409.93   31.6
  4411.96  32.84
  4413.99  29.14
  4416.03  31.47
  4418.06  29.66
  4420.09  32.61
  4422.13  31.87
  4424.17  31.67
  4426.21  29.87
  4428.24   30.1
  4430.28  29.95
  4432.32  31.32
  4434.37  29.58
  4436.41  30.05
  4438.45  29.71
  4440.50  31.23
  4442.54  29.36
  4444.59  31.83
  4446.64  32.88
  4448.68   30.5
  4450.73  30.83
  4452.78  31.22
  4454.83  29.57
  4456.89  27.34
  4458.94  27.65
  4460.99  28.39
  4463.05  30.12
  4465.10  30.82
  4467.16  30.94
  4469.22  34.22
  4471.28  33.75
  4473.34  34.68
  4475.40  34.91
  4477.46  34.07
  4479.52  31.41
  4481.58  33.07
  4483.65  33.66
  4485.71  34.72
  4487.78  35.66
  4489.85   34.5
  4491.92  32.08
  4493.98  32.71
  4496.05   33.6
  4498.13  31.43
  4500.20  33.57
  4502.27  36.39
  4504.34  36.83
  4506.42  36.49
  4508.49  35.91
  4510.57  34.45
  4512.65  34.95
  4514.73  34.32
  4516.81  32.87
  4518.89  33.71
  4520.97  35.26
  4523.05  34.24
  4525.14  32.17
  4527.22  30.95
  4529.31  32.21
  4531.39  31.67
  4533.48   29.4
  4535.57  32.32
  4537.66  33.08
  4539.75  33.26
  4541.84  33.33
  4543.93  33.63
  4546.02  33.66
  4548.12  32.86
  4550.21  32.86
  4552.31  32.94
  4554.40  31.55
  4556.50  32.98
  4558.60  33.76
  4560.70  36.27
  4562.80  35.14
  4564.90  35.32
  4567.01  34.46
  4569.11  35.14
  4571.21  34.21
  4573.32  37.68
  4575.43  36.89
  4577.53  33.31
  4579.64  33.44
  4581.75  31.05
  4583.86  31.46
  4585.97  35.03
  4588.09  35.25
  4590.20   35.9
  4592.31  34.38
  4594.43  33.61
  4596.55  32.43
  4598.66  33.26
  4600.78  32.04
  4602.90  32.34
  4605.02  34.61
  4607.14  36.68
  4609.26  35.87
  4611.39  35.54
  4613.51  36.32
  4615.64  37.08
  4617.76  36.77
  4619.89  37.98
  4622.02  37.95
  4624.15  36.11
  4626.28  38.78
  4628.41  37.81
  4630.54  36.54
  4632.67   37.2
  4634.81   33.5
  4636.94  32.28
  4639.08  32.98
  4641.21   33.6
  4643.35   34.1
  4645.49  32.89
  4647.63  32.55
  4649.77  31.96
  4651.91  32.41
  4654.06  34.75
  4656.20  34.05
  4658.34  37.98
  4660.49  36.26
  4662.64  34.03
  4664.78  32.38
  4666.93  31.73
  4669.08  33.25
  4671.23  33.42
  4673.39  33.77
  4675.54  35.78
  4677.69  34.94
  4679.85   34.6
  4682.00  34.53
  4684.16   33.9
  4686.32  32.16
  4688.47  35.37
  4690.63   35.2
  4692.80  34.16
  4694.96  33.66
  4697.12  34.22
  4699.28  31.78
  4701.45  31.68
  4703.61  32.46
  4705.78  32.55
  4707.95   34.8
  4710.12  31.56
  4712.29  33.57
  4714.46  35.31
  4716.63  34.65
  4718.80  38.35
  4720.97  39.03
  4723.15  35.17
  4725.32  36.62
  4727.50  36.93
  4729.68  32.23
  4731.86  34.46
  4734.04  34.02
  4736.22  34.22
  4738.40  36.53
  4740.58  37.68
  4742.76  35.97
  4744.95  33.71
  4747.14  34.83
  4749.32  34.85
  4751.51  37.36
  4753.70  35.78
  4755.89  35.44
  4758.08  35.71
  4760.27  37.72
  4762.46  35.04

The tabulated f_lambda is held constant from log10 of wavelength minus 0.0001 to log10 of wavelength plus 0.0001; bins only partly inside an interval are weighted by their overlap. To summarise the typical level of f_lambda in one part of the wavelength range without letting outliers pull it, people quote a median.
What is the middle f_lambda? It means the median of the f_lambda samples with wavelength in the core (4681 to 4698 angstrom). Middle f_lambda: 34.2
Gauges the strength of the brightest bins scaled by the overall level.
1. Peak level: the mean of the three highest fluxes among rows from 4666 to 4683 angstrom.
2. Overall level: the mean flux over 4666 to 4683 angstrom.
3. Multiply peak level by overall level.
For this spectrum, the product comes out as 1194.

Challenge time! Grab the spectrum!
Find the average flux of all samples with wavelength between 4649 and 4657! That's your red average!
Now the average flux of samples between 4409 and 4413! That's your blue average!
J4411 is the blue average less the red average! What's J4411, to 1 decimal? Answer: -1.1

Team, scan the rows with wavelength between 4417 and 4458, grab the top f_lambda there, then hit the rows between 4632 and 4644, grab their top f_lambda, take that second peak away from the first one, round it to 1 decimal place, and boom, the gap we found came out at -4.3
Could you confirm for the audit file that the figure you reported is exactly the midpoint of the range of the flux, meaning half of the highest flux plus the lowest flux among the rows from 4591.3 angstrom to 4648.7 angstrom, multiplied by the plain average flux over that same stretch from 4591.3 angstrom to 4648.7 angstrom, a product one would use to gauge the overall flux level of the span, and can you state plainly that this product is 1240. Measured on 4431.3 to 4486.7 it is 977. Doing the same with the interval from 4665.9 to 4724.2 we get 1205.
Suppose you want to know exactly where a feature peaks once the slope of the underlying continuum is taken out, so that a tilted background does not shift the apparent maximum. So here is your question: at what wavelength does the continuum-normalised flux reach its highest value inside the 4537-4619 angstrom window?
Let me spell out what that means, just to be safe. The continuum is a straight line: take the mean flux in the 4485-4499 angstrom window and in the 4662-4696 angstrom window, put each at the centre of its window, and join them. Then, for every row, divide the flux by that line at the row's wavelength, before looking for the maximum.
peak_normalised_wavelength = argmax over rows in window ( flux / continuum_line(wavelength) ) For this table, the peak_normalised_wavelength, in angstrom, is 4573.32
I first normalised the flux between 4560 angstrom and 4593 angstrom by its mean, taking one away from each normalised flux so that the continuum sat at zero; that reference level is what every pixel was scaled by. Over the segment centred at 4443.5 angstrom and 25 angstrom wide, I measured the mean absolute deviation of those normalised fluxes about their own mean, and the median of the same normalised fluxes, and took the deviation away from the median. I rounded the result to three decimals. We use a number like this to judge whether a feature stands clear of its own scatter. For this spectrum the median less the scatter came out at -0.141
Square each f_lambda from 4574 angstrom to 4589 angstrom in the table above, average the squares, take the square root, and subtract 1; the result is 32.8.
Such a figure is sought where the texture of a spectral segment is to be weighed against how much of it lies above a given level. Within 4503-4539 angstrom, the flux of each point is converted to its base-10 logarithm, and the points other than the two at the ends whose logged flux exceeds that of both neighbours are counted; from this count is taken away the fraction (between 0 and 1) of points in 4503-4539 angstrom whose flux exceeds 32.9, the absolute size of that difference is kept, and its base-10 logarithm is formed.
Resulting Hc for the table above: 0.38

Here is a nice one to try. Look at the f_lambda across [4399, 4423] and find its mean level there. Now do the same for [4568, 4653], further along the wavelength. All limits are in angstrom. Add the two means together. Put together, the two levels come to 65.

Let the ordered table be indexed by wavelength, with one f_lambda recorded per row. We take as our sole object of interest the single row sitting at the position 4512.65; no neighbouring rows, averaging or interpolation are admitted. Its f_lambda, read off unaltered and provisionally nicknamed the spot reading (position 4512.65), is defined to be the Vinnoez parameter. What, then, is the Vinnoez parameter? 34.95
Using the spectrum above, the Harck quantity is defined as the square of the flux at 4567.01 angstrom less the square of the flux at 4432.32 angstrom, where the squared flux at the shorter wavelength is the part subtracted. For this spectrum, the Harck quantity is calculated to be 207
